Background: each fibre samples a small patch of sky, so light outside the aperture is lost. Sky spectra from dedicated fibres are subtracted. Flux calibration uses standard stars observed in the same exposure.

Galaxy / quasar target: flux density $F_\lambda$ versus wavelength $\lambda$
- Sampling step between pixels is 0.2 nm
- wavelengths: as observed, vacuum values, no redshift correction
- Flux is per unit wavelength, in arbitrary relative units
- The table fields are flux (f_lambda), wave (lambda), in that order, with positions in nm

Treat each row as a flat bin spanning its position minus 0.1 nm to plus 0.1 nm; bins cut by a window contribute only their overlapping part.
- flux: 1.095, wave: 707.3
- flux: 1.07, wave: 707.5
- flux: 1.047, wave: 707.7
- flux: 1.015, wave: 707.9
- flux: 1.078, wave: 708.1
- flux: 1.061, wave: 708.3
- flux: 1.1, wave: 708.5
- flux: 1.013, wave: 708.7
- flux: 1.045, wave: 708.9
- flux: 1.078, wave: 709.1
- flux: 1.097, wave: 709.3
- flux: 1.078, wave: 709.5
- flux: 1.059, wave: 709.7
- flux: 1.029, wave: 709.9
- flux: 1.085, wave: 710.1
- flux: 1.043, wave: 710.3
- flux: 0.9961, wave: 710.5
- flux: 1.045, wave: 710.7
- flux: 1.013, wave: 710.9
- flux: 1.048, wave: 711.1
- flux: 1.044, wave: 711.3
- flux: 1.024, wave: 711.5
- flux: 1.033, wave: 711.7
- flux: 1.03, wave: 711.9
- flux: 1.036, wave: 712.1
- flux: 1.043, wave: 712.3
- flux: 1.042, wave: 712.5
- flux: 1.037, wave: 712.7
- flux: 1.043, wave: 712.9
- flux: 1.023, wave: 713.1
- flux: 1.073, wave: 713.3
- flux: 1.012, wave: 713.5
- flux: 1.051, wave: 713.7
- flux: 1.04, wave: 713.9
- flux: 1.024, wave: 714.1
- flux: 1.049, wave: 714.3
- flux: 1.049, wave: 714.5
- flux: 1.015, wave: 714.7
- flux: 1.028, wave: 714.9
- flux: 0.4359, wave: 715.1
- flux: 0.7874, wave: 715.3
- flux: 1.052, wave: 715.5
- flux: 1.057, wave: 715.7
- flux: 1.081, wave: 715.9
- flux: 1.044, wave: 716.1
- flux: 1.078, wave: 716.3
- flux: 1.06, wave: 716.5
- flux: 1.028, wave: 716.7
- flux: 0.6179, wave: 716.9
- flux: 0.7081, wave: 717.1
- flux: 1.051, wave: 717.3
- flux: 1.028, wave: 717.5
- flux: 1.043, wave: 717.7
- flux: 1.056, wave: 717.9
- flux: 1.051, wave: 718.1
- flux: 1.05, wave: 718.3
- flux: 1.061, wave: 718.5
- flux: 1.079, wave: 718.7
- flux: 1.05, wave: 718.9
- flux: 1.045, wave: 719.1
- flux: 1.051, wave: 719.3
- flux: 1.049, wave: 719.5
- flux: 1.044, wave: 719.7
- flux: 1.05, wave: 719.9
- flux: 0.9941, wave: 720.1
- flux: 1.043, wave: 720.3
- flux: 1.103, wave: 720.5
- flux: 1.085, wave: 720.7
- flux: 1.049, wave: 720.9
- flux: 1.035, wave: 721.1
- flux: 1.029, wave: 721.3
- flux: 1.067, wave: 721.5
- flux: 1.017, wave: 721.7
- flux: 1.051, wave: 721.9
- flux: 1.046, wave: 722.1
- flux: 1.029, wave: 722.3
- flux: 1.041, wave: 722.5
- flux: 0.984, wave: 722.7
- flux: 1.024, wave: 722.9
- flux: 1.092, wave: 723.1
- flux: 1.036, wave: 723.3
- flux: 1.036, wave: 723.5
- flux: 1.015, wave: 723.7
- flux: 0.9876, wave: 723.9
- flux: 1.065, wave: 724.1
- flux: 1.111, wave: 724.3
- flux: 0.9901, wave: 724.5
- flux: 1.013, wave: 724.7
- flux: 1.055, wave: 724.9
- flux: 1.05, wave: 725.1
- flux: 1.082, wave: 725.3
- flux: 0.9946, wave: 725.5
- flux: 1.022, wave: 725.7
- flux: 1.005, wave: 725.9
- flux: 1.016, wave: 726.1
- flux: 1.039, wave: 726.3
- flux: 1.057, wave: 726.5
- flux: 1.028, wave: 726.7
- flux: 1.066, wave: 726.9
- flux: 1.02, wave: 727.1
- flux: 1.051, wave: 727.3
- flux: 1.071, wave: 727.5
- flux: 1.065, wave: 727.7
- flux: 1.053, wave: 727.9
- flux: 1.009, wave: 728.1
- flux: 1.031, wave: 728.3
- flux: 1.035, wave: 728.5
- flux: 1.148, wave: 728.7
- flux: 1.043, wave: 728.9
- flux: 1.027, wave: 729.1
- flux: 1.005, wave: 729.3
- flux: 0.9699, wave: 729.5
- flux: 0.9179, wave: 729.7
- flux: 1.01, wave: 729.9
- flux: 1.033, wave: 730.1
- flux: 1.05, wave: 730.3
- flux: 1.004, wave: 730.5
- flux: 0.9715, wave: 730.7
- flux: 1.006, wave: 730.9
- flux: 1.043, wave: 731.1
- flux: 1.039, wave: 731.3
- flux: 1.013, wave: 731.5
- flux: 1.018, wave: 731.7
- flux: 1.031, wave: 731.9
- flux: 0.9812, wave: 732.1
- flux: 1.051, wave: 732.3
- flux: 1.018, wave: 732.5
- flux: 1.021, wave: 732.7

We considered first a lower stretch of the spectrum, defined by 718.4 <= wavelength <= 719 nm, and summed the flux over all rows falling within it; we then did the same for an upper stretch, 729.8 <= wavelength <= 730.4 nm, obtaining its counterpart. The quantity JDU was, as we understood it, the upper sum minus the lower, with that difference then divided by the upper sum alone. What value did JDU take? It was -0.031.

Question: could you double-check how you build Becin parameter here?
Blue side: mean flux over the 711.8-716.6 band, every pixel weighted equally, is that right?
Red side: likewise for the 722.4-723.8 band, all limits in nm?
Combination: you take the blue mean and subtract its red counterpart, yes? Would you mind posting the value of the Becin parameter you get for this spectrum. -0.025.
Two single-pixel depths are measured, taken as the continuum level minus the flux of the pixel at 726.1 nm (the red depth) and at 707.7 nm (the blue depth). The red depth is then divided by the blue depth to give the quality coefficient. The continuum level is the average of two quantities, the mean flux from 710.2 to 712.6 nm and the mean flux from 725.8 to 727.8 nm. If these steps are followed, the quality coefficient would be -2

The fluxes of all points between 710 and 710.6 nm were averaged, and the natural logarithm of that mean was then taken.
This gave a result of 0.041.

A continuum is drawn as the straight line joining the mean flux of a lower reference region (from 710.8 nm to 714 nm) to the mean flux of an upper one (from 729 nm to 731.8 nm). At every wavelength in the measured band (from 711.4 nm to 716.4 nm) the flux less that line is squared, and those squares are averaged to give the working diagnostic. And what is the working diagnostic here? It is 0.0170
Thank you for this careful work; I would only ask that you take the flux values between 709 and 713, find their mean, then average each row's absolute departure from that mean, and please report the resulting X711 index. 0.017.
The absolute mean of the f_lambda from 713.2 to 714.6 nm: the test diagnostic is 1.043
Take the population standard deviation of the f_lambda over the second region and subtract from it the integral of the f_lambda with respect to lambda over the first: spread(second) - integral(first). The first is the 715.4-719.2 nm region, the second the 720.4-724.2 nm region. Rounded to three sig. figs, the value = -3.82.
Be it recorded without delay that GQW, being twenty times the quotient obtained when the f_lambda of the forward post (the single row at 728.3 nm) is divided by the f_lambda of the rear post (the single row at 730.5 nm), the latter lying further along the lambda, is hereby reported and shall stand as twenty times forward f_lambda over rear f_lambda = 20.5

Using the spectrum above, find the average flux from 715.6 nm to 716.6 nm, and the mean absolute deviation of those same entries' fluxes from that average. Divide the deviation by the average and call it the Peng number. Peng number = 0.012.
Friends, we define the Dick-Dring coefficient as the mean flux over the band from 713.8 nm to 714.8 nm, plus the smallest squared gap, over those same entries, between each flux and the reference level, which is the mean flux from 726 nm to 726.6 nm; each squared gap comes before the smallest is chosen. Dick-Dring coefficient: 1.04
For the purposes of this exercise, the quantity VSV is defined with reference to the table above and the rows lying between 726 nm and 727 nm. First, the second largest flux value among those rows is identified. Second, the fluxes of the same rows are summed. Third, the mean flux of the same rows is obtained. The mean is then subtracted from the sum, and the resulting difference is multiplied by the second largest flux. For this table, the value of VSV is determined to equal 4.40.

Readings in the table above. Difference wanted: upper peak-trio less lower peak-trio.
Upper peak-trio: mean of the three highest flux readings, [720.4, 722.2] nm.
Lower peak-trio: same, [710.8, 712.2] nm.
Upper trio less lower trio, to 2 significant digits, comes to 0.042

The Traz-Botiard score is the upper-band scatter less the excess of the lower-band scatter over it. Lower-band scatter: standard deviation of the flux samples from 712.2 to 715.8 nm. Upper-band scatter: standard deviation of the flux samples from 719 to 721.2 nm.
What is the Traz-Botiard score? -0.10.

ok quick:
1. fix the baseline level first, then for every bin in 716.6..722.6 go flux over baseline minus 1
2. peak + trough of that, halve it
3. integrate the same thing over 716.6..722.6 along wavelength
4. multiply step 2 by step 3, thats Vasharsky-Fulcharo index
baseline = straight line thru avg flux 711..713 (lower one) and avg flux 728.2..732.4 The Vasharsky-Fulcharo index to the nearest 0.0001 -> 0.0086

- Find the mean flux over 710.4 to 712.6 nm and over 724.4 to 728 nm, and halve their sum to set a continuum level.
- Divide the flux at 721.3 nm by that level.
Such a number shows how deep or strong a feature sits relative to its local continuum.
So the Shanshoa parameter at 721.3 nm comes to 0.994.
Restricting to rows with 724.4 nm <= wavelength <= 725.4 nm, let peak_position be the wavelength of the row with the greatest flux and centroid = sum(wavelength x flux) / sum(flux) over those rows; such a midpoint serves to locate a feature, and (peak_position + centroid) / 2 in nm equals 725.10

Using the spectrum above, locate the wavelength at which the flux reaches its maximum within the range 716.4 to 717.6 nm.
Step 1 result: 716.5 nm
